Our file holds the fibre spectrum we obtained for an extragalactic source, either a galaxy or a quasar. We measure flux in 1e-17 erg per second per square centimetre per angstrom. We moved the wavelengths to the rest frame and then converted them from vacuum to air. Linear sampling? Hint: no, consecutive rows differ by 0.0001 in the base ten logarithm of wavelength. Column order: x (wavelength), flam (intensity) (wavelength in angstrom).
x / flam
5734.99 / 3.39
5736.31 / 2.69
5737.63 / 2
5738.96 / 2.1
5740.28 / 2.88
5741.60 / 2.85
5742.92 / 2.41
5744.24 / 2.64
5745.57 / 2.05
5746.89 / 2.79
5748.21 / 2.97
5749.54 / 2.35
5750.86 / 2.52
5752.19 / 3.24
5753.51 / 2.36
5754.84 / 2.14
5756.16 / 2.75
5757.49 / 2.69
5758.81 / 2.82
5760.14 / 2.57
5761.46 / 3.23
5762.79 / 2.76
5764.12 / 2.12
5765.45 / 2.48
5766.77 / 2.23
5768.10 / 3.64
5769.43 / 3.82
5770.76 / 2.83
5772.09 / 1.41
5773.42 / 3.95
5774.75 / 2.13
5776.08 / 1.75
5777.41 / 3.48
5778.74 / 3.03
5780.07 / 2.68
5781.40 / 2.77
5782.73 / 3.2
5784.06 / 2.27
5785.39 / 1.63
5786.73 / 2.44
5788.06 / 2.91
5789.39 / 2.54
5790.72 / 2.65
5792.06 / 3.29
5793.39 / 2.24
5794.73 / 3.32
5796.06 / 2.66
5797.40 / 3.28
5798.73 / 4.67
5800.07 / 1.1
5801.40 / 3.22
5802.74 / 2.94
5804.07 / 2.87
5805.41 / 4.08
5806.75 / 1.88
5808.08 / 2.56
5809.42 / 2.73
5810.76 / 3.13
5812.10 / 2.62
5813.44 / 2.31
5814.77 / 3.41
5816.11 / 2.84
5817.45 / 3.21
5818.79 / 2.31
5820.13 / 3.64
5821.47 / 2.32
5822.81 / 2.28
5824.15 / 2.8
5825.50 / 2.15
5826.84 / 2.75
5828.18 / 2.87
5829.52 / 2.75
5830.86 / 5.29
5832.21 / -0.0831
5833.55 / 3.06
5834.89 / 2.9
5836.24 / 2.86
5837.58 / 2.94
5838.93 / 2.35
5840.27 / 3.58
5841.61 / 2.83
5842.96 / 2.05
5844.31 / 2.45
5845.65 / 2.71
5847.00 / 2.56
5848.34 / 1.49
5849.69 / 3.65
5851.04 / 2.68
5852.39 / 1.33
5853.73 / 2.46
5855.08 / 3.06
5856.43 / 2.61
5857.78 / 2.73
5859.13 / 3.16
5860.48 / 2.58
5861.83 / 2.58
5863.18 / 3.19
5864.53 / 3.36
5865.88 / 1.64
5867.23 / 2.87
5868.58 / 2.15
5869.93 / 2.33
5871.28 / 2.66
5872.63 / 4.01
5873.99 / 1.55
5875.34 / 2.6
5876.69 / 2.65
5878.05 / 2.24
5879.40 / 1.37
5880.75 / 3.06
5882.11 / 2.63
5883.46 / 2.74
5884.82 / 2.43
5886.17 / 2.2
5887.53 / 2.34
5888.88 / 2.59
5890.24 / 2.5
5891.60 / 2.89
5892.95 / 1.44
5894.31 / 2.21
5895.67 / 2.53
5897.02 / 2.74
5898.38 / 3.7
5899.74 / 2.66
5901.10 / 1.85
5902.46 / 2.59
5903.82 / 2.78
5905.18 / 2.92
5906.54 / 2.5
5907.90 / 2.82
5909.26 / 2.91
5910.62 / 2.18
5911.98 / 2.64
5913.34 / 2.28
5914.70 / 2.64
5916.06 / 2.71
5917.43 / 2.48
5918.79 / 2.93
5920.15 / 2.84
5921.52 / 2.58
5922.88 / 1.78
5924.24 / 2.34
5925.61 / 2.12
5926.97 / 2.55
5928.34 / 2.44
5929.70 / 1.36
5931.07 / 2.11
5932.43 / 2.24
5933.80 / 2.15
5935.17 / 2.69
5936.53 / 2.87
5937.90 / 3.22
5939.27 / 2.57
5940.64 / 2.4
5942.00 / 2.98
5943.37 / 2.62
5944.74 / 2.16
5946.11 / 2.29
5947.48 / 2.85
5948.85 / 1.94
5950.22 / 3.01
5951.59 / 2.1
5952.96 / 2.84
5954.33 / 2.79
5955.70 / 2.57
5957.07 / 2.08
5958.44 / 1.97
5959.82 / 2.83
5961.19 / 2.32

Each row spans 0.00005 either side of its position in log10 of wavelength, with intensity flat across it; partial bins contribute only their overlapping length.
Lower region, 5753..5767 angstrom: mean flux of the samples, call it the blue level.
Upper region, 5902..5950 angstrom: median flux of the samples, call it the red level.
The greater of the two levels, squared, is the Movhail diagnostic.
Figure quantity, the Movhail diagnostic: 6.6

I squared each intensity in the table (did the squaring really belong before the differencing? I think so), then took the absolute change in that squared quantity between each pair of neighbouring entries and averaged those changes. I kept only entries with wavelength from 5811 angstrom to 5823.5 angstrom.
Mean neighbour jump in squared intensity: 4.3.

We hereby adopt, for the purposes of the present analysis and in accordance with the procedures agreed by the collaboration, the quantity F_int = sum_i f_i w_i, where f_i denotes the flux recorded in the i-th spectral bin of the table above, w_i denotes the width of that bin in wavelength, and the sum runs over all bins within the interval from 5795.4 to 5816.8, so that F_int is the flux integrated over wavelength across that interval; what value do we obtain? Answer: 62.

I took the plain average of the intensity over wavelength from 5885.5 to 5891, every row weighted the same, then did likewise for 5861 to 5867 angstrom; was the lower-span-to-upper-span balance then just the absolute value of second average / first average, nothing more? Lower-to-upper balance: 1.12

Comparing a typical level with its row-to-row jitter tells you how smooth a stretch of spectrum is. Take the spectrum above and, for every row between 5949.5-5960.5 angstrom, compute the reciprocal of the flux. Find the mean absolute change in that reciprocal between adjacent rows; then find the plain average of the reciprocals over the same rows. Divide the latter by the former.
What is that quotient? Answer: 4.9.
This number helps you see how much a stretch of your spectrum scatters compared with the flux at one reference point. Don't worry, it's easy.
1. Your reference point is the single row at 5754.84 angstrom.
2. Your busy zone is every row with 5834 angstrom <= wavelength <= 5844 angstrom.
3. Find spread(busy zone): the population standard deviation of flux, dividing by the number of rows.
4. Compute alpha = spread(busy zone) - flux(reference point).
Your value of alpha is -1.7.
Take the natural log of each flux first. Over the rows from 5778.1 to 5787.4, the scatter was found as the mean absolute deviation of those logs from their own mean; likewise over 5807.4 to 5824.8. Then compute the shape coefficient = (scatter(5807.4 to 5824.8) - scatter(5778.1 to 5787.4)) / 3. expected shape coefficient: -0.012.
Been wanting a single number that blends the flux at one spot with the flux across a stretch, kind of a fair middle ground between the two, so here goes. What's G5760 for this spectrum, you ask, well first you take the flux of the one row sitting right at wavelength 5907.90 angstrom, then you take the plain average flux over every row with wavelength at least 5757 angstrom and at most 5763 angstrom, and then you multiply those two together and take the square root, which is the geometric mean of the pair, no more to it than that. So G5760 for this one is 2.82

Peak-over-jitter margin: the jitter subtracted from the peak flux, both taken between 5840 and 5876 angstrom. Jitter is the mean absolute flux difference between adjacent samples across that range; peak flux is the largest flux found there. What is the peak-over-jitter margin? 3.2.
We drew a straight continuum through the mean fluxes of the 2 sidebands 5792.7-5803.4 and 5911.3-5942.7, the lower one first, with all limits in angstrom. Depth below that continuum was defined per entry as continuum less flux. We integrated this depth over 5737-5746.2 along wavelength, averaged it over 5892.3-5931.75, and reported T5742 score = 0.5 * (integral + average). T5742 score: 3.3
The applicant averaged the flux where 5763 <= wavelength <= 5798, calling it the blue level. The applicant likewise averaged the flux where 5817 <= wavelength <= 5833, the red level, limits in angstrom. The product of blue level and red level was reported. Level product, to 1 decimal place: 7.3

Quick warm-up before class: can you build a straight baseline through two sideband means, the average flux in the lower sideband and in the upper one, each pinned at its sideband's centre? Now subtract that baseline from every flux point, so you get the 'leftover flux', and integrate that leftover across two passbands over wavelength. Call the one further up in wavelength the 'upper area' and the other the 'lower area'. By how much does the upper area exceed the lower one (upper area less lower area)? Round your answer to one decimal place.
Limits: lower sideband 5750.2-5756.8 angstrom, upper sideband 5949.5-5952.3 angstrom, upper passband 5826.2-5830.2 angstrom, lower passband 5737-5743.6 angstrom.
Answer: 1.9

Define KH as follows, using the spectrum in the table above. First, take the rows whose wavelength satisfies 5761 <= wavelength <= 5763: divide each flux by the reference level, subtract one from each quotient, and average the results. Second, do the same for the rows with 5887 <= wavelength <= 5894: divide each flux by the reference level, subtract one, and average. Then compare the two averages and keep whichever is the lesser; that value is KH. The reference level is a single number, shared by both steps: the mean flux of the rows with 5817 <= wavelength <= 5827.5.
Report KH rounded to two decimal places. -0.12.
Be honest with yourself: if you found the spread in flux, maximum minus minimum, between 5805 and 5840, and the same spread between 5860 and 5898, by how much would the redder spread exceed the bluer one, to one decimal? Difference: -2.7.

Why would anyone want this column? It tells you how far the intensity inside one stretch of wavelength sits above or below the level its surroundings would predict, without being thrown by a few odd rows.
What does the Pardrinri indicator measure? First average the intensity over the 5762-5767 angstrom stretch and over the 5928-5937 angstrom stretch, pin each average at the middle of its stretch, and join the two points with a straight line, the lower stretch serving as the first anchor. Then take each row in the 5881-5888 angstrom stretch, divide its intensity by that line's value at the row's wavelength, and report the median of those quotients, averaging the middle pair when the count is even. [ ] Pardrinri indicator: 1.06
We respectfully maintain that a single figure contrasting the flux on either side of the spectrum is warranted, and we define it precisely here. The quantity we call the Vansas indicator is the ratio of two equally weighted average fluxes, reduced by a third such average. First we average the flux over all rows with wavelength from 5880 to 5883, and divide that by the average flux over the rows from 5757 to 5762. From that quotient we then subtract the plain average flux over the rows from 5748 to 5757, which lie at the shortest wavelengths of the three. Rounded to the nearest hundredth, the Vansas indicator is -1.61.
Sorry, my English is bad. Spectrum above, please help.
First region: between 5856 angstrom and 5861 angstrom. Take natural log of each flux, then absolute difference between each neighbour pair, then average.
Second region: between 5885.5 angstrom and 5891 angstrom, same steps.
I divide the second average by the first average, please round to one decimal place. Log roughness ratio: 0.5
